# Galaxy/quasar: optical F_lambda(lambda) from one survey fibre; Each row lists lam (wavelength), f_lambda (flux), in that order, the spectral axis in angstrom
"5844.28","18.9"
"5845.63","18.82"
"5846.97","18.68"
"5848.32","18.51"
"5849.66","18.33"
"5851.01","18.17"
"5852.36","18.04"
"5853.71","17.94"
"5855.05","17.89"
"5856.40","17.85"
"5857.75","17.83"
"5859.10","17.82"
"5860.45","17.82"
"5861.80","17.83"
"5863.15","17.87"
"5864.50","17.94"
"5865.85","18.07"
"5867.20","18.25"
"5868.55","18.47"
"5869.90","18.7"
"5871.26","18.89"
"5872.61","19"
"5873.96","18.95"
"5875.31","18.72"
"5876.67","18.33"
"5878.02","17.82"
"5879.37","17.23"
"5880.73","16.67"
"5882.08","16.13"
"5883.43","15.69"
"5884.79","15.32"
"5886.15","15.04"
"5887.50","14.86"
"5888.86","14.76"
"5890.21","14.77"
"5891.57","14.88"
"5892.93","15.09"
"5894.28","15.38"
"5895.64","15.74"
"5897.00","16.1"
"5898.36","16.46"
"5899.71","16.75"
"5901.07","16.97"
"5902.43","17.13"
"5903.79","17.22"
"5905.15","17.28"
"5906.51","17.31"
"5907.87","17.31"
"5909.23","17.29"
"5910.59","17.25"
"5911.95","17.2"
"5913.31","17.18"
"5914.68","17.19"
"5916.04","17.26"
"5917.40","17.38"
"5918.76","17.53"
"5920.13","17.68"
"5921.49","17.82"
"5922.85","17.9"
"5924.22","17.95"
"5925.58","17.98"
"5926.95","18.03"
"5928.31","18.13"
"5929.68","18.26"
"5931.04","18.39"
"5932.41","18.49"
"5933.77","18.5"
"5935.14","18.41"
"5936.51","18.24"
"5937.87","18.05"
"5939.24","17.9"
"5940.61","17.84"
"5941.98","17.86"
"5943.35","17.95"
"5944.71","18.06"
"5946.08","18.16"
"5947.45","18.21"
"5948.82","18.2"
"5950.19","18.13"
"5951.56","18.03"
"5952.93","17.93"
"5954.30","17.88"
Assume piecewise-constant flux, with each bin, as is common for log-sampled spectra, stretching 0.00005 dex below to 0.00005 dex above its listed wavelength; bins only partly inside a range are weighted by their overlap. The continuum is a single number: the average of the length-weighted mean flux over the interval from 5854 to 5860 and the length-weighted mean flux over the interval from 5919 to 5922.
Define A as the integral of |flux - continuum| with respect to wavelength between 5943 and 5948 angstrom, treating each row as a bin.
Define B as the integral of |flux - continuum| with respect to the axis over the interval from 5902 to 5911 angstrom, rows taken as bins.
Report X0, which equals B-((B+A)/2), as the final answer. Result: 1.5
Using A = 2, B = 4.7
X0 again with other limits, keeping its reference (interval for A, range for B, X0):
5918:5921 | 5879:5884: 3.2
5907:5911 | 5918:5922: -0.7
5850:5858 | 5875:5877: -0.1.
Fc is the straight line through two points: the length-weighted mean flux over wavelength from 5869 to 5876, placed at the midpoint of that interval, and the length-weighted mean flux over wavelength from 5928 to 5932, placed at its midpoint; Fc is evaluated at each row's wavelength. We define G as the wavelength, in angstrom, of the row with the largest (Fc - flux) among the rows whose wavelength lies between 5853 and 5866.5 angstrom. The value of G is 5857.75 angstrom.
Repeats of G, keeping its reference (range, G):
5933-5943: 5940.61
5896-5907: 5897.00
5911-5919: 5913.31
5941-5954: 5941.98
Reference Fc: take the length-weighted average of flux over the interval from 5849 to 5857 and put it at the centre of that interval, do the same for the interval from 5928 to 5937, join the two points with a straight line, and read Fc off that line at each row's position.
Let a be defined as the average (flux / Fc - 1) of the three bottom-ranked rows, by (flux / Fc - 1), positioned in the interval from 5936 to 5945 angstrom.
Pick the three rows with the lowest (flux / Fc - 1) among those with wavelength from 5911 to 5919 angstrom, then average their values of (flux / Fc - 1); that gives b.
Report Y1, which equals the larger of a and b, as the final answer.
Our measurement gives -0.028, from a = -0.028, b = -0.06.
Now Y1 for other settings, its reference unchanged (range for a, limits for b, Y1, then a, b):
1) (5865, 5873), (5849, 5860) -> 0.010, 0.010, -0.01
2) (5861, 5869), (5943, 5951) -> -0.011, -0.011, -0.02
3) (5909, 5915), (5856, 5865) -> -0.013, -0.059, -0.01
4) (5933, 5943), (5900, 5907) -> -0.028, -0.028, -0.06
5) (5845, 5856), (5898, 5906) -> -0.004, -0.004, -0.08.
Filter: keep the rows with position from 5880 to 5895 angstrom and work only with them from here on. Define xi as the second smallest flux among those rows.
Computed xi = 14.77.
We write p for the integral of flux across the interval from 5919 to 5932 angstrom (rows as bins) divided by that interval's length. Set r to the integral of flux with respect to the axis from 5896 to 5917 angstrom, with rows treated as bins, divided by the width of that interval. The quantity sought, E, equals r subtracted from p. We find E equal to 1.0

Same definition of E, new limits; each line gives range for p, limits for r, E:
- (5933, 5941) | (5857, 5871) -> 0.1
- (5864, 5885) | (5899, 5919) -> 0.6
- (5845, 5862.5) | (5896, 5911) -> 1.1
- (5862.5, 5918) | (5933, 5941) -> -1.2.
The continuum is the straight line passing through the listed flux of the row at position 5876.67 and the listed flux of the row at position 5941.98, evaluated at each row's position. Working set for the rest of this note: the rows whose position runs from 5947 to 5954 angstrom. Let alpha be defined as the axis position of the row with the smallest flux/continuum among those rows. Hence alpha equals 5952.93 angstrom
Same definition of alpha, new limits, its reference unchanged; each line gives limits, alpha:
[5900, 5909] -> 5901.07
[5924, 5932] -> 5924.22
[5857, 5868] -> 5859.10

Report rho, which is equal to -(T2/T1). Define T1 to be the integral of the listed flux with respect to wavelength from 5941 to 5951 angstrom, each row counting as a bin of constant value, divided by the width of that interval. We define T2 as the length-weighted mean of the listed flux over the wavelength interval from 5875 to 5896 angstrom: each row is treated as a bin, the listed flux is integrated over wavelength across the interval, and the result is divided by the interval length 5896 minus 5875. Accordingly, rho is -0.88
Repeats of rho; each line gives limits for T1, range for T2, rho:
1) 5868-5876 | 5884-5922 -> -0.88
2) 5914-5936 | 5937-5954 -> -1.01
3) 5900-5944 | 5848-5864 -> -1.02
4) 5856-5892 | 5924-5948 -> -1.05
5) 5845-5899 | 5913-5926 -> -1.02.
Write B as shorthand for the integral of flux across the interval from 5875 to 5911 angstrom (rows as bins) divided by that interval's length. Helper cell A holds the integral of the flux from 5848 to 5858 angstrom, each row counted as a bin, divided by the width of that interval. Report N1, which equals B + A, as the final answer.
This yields 34.5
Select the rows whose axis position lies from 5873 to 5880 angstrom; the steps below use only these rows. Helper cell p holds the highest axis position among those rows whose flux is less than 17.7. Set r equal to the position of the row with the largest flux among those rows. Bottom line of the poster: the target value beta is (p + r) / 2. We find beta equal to 5876.7 angstrom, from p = 5879.37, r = 5873.96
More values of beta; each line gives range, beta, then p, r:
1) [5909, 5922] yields 5920.8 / 5920.13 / 5921.49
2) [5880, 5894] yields 5886.8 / 5892.93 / 5880.73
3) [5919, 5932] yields 5925.6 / 5920.13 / 5931.04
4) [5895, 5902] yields 5901.1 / 5901.07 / 5901.07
